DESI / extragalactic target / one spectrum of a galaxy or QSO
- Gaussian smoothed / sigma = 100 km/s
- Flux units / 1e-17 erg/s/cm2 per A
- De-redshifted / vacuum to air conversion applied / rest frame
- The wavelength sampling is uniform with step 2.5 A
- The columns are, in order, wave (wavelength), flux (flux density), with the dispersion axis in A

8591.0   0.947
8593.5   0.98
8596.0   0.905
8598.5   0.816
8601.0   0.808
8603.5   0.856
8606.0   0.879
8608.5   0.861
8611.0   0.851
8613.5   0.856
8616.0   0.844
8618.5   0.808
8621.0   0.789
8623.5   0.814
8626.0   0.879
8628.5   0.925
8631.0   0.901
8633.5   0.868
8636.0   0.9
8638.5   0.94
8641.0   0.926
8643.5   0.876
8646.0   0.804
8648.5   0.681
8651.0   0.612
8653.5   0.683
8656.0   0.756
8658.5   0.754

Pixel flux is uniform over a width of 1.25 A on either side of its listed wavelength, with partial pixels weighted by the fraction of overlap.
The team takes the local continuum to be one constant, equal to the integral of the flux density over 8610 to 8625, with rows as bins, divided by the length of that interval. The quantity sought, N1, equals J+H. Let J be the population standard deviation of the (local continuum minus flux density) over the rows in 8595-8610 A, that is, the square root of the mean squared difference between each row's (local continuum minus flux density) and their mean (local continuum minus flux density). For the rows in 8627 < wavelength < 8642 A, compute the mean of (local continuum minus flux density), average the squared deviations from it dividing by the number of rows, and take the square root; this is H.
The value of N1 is 0.057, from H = 0.0235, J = 0.034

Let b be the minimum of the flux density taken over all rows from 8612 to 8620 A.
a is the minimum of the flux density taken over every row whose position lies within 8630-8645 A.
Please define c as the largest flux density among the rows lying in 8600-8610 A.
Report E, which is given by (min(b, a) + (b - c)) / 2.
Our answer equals 0.37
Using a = 0.868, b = 0.808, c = 0.879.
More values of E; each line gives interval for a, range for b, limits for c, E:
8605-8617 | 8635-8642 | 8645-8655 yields 0.47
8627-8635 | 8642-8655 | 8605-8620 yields 0.17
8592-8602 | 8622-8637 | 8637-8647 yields 0.34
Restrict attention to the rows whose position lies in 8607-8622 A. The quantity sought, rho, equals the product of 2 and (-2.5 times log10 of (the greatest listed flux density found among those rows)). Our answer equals 0.32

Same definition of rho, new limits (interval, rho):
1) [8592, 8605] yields 0.04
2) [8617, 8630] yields 0.17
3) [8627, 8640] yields 0.13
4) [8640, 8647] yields 0.17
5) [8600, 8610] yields 0.28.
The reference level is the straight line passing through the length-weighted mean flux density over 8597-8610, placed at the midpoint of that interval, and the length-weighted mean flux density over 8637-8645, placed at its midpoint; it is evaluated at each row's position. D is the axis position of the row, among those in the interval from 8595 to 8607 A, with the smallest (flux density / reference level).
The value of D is 8601.0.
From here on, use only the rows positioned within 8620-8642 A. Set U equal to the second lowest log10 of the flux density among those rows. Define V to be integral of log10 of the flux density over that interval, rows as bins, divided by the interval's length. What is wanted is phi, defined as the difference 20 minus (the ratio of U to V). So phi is 18.4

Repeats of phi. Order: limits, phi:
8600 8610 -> 19.0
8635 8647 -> 18.9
